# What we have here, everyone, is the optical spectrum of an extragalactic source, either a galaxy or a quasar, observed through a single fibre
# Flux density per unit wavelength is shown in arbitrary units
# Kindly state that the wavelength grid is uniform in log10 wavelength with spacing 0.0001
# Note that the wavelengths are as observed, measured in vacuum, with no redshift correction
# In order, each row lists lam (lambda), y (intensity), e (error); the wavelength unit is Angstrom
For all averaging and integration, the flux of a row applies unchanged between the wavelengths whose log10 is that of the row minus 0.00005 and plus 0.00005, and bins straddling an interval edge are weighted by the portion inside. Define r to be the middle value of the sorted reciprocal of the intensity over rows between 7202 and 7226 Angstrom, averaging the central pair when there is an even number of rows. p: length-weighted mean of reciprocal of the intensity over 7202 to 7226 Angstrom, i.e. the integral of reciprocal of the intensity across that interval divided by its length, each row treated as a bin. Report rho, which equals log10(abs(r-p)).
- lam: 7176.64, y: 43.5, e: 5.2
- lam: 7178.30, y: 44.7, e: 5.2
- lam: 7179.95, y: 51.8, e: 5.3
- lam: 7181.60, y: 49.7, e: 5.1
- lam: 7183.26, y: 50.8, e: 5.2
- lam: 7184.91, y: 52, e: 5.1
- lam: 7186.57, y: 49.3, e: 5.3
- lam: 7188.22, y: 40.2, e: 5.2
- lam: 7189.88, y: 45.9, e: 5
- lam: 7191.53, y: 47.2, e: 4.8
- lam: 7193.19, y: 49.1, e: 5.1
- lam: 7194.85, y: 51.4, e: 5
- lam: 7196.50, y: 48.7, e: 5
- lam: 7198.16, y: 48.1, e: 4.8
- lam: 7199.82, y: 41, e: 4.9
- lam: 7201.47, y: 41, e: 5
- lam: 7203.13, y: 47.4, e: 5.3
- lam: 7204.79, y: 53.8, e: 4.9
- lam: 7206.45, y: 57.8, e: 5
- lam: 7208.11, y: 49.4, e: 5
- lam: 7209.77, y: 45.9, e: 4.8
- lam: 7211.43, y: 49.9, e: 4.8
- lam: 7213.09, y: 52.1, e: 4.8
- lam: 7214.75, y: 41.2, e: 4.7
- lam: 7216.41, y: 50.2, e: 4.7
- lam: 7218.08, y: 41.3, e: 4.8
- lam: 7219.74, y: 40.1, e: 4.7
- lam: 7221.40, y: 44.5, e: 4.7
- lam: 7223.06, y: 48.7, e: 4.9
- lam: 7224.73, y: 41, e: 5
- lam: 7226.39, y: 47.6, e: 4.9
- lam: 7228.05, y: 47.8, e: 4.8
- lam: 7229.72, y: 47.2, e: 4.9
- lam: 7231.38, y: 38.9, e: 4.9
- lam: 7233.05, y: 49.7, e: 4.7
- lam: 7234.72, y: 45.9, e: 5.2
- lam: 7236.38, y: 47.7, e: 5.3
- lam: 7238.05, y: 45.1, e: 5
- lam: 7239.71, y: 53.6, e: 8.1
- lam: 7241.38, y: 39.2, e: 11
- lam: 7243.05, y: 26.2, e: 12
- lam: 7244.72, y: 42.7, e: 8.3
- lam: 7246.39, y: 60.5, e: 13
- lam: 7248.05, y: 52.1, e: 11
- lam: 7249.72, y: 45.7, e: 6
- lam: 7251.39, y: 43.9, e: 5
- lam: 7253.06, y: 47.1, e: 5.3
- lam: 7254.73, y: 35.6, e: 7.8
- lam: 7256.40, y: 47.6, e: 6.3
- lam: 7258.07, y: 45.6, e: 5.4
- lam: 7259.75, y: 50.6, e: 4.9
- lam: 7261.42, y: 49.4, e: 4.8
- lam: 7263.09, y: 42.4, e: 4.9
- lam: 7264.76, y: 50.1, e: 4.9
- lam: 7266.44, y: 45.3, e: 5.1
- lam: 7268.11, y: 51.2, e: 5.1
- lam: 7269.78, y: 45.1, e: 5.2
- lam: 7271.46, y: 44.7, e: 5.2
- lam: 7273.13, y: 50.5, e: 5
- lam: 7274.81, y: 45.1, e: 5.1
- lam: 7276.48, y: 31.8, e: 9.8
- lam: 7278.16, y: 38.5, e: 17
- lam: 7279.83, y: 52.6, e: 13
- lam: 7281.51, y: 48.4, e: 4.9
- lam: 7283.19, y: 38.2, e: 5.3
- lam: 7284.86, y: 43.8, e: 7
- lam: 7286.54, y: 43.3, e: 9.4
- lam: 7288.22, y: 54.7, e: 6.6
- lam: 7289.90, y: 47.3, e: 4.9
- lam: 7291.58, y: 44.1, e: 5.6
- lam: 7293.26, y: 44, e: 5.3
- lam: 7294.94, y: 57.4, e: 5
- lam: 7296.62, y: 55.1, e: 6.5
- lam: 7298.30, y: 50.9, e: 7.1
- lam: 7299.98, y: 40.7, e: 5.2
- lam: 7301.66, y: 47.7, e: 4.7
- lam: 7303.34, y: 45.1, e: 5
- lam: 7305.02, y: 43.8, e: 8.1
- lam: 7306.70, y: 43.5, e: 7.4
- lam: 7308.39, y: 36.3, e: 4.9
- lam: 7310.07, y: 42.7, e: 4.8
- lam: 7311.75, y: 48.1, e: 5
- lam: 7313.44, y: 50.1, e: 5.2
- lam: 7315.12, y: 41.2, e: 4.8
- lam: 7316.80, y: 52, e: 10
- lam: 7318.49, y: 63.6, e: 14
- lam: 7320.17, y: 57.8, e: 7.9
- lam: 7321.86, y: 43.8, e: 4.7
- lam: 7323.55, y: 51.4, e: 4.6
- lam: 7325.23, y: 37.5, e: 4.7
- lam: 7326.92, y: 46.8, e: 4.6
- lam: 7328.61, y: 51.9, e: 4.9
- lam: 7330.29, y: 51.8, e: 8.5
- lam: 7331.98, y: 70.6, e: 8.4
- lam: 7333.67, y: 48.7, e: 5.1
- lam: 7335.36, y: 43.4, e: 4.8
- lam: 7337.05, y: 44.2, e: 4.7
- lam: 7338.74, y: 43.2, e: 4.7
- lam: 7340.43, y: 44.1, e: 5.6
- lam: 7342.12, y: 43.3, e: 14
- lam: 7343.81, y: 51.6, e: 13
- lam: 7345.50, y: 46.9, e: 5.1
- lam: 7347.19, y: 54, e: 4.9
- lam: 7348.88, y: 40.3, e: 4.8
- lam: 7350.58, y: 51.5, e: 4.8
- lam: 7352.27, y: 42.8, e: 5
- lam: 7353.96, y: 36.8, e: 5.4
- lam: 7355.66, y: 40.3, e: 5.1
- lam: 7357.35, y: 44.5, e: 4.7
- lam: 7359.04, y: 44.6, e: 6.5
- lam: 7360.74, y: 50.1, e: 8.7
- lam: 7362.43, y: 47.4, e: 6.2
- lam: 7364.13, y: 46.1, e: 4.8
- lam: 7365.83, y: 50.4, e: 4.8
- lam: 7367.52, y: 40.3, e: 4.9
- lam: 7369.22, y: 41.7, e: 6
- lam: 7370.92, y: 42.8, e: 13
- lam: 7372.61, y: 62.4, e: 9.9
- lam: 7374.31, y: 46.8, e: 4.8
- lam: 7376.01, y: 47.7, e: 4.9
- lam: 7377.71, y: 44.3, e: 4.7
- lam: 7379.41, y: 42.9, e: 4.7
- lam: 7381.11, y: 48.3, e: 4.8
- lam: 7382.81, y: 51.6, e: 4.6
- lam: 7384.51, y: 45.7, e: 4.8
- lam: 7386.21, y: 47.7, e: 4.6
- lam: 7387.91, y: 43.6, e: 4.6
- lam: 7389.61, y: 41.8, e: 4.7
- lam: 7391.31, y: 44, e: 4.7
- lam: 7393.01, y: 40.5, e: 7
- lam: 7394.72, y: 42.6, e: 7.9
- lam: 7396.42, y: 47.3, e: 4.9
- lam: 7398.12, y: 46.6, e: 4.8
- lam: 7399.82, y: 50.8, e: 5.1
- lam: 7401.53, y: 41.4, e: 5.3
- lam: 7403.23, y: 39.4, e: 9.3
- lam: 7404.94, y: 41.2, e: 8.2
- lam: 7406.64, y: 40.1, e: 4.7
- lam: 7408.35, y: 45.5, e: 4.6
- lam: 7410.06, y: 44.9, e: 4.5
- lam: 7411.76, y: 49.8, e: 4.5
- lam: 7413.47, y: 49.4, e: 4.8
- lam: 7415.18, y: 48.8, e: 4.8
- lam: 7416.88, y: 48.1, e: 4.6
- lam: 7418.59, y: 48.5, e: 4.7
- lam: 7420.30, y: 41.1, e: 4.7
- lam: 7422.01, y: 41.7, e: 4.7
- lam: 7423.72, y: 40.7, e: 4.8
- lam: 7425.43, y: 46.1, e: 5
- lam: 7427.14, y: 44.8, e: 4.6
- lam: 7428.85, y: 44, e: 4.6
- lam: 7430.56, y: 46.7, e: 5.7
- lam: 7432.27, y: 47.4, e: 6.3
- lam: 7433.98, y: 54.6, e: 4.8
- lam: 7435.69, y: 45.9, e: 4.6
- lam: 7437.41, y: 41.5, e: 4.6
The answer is -3.24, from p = 0.0214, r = 0.0208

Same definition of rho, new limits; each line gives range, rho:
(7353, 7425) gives -4.38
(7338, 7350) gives -3.05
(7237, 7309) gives -3.72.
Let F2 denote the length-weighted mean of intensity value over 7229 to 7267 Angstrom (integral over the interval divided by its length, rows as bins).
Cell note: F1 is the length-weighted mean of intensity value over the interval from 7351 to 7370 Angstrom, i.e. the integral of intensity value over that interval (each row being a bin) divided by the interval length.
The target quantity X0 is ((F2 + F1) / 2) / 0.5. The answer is 90.0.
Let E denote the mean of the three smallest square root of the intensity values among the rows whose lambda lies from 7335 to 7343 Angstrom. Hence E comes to 6.58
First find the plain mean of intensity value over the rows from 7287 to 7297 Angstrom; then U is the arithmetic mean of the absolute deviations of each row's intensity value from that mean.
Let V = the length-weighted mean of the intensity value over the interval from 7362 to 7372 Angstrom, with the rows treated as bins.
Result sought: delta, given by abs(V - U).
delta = 39.8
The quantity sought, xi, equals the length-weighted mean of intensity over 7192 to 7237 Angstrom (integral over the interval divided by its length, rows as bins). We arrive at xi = 46.9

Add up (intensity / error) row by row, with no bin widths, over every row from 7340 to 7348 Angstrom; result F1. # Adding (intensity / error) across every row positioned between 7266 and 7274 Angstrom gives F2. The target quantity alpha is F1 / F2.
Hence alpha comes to 0.76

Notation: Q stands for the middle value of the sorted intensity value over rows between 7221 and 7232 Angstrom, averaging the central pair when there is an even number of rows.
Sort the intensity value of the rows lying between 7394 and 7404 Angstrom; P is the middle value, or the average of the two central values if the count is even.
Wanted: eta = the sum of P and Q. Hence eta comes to 92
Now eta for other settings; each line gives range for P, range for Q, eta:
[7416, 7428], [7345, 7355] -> 90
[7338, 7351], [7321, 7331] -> 95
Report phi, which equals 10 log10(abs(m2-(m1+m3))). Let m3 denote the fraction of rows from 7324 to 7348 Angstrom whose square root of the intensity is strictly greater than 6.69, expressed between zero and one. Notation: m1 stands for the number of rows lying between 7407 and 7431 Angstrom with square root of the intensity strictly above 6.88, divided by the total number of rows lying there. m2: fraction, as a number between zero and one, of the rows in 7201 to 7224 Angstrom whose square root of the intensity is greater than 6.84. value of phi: -4.47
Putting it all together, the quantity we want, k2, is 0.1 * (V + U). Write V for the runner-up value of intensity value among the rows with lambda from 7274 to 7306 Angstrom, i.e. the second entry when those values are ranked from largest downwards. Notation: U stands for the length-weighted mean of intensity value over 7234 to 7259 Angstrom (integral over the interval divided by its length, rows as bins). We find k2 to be 10.0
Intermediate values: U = 45.3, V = 55.1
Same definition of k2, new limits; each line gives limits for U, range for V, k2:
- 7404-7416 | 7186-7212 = 9.9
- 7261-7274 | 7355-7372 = 9.7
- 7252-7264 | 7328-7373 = 10.8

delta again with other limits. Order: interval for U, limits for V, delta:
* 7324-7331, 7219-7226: 39.0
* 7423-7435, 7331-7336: 51.8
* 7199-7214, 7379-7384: 43.5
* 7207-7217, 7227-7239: 43.1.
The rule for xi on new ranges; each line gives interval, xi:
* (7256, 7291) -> 46.0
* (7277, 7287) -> 43.8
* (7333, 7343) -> 44.4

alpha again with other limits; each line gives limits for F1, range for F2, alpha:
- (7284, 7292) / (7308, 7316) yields 0.83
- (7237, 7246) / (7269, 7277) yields 0.67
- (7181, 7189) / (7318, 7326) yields 1.16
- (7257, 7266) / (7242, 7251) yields 1.97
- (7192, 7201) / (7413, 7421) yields 0.96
